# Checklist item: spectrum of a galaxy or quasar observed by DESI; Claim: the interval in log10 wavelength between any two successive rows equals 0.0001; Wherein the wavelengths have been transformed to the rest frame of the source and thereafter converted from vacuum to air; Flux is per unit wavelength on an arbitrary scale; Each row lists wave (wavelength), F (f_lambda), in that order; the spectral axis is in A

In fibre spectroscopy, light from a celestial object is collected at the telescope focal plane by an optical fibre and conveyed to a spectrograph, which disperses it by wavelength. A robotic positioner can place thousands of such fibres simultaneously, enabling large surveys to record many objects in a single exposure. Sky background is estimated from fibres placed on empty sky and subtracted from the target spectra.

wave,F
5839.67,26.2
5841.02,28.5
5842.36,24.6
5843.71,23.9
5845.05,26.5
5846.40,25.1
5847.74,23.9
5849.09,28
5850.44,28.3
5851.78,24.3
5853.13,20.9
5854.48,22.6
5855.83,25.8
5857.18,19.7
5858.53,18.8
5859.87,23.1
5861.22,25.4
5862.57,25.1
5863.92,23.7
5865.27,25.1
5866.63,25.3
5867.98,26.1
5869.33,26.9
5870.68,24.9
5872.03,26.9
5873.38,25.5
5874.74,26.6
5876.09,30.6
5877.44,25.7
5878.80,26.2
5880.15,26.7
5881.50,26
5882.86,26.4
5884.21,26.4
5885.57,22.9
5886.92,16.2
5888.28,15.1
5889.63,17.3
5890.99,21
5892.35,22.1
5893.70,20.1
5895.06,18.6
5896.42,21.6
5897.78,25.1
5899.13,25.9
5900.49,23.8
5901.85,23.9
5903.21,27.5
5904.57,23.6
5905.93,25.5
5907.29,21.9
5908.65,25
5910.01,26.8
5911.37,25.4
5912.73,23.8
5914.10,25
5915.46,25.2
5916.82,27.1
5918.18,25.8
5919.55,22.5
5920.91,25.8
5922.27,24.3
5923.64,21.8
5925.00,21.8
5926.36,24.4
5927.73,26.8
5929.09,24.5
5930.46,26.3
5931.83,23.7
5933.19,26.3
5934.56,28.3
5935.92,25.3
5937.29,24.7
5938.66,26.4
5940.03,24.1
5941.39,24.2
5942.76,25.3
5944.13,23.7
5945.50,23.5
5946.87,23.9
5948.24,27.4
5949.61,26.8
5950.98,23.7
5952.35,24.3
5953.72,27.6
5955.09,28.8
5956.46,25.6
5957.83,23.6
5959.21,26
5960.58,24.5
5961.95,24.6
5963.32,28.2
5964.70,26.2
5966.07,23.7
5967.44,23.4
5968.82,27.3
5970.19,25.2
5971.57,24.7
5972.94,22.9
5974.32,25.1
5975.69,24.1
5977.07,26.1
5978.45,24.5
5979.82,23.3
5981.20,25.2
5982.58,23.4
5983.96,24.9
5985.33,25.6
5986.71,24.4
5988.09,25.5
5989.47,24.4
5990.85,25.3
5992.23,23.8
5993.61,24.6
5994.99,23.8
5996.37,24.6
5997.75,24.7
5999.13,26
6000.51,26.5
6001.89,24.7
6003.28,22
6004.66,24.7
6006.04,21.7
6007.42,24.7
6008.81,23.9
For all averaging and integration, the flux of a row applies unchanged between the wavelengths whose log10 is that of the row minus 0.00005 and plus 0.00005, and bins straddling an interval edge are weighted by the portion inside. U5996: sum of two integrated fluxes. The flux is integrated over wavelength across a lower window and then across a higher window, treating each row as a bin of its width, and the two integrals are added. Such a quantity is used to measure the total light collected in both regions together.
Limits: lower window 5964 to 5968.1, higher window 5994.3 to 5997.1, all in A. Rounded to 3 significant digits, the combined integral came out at 168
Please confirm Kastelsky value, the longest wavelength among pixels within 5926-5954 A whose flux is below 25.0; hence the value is 5952.35 A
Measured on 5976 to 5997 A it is 5996.37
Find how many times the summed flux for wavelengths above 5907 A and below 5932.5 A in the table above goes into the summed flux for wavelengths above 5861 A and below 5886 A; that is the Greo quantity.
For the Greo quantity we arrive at 1.05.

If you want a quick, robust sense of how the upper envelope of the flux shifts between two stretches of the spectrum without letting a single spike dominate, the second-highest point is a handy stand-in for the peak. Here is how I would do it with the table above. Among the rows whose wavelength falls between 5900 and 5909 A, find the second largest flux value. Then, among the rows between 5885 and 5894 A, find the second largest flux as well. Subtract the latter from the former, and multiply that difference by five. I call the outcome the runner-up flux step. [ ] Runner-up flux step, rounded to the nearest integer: 17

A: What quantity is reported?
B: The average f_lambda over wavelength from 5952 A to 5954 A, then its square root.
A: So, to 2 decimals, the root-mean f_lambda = 5.09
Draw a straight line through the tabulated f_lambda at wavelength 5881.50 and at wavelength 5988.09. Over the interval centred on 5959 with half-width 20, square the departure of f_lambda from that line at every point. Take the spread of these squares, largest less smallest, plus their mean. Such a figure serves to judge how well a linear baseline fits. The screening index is 13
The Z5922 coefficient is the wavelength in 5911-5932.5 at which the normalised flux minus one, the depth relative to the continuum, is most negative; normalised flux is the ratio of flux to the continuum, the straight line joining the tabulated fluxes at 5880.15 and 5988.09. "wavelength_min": 5923.64 A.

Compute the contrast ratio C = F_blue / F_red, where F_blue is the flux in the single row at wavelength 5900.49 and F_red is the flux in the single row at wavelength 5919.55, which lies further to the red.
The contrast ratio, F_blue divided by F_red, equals 1.06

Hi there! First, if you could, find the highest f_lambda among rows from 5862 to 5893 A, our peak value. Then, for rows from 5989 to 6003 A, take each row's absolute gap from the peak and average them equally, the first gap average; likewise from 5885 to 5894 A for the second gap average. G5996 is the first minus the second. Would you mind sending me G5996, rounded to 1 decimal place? -5.6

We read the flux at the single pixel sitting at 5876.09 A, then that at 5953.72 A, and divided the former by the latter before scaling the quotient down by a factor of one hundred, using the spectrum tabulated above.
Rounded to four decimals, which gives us 0.0111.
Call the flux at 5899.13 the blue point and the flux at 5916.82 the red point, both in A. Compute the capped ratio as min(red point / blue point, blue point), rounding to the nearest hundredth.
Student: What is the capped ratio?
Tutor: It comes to 1.05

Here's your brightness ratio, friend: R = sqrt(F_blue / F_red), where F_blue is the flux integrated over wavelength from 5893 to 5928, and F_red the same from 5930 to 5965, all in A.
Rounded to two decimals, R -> 0.97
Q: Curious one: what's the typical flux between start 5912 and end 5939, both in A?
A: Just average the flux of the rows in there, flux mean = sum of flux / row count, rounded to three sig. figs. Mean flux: 25.0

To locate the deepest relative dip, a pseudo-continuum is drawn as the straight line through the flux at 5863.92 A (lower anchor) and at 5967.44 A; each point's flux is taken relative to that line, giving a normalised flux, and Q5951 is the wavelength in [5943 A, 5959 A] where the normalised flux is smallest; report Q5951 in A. 5945.50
